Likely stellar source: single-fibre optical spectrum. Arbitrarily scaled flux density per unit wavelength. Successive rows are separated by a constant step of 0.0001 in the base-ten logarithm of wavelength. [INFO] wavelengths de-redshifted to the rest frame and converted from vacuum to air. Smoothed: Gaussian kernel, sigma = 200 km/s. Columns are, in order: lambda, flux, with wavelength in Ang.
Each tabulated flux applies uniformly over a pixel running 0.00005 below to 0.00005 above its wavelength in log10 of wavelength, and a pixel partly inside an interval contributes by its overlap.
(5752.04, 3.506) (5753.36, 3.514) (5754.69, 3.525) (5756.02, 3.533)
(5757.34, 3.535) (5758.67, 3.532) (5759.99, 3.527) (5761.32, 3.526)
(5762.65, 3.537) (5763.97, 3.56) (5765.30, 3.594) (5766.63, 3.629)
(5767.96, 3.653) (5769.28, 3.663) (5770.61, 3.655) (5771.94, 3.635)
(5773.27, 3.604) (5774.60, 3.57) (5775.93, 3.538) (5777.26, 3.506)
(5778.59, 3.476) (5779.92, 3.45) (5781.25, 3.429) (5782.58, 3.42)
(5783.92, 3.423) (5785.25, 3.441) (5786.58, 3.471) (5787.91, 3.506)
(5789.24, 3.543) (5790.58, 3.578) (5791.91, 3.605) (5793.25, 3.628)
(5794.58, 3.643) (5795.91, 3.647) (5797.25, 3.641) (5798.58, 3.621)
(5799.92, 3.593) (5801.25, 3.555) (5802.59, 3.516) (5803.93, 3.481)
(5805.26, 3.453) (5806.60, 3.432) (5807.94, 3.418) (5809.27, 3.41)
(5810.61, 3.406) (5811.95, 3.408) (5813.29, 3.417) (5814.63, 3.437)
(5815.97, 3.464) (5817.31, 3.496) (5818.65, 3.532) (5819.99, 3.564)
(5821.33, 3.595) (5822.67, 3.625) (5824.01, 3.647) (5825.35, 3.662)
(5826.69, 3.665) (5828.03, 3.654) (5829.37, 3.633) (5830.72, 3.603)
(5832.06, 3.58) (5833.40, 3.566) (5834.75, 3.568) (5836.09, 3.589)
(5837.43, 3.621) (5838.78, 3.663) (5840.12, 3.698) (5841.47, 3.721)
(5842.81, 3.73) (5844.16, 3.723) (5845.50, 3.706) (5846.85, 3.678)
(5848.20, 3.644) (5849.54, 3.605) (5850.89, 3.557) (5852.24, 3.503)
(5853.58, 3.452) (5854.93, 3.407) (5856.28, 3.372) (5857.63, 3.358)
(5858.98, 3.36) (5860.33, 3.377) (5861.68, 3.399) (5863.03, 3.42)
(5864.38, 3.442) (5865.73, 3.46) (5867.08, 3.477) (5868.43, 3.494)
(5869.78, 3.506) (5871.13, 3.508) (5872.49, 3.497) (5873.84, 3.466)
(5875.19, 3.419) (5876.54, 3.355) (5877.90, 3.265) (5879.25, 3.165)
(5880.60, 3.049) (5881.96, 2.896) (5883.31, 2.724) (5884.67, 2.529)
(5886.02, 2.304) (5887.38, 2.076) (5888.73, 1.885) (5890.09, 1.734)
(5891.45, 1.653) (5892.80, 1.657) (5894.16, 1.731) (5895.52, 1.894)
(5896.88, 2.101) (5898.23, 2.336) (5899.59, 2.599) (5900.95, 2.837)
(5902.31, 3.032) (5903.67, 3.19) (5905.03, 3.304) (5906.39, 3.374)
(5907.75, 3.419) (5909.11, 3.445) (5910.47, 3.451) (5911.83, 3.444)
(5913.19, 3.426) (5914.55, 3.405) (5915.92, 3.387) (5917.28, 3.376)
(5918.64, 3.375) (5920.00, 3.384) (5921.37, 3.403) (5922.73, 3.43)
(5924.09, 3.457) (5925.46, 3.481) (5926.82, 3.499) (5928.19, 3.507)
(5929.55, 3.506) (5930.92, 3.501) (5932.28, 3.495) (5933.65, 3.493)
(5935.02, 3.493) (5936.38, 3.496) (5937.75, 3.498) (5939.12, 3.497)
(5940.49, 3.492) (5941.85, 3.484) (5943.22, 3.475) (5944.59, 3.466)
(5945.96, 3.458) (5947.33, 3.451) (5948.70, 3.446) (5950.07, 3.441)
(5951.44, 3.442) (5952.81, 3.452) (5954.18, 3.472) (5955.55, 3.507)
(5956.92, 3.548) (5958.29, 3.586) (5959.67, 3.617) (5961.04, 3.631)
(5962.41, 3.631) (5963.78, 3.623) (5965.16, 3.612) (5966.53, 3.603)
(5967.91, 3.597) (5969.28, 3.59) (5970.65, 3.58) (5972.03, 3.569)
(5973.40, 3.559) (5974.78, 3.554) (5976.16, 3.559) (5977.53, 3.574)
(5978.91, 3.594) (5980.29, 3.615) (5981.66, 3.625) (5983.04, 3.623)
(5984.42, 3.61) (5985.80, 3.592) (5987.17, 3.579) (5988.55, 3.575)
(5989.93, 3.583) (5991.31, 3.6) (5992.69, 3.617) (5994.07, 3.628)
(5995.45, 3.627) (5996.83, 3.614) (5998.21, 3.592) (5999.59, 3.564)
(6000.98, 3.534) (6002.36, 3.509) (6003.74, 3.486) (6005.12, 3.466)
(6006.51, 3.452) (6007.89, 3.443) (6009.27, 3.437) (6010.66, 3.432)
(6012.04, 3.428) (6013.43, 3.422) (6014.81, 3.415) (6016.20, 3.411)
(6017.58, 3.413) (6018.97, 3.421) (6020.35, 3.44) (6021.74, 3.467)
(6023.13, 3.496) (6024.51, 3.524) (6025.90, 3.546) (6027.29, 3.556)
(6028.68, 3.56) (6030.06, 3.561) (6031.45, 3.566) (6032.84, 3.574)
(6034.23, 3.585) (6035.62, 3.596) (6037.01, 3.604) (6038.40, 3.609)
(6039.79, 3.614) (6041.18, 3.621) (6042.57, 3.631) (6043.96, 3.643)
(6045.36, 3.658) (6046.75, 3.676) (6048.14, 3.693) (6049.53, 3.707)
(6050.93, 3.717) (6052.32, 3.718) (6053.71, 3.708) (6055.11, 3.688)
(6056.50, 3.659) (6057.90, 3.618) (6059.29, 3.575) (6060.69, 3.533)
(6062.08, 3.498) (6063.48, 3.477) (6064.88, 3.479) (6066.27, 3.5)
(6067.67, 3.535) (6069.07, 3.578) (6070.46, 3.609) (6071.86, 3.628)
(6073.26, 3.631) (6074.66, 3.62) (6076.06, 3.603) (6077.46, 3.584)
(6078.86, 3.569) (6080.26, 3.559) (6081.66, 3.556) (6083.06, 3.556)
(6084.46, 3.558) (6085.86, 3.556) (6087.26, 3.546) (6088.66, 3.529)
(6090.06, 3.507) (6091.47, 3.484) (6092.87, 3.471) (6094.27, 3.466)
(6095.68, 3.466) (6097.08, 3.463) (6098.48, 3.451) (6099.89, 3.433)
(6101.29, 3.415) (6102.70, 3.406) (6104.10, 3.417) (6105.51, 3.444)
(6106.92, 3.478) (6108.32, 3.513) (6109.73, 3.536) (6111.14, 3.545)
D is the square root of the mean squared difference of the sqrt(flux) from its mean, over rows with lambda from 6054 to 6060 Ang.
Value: 0.011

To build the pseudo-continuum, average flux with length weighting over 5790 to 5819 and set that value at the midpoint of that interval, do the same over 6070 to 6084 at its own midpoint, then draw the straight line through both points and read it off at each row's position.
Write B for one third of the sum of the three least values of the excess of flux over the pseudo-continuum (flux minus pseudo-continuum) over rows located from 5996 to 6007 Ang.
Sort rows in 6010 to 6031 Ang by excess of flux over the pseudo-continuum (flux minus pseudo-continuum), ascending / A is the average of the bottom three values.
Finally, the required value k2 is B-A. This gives 0.06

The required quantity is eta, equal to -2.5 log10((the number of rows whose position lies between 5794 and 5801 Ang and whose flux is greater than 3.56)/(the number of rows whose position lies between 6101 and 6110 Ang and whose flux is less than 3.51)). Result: 0.0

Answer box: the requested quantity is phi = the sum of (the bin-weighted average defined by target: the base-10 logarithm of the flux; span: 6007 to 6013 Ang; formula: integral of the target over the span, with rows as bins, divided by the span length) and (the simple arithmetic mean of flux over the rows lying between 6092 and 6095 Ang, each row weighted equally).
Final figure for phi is 4.00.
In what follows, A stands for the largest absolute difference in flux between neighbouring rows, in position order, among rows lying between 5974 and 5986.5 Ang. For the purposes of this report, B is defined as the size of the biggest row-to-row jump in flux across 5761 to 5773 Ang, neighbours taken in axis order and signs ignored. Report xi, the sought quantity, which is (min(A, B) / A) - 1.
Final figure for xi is 0.00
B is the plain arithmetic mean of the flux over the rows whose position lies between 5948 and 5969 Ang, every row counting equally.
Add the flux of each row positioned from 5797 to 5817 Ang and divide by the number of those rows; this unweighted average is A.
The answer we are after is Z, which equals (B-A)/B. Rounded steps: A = 3.48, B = 3.55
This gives 0.018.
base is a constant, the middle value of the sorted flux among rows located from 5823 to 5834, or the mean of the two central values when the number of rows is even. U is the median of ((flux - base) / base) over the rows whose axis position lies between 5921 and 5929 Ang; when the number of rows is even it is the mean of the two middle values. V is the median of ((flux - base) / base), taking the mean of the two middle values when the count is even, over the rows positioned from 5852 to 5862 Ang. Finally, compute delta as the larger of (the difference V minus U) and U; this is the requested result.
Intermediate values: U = -0.05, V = -0.069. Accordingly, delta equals -0.02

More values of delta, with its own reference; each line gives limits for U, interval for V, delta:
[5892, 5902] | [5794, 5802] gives 0.42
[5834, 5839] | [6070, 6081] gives 0.00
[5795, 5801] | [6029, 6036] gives 0.00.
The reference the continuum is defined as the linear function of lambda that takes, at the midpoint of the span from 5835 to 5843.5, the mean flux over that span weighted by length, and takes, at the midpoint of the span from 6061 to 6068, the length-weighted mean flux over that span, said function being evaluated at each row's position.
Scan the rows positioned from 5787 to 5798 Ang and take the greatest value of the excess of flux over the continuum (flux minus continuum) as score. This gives -0.05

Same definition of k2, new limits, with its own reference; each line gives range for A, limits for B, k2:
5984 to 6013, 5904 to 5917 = -0.05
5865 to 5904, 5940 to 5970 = 1.75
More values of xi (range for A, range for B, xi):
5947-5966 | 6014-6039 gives -0.29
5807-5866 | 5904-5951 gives 0.00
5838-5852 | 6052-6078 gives -0.10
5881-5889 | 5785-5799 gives -0.84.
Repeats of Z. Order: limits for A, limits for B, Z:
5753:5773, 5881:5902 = -0.627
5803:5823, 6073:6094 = 0.022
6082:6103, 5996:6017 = -0.002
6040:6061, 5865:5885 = -0.124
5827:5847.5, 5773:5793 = -0.041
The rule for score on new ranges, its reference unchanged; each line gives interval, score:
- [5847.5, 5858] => -0.02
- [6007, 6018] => -0.10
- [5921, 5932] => -0.09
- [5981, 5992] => 0.06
